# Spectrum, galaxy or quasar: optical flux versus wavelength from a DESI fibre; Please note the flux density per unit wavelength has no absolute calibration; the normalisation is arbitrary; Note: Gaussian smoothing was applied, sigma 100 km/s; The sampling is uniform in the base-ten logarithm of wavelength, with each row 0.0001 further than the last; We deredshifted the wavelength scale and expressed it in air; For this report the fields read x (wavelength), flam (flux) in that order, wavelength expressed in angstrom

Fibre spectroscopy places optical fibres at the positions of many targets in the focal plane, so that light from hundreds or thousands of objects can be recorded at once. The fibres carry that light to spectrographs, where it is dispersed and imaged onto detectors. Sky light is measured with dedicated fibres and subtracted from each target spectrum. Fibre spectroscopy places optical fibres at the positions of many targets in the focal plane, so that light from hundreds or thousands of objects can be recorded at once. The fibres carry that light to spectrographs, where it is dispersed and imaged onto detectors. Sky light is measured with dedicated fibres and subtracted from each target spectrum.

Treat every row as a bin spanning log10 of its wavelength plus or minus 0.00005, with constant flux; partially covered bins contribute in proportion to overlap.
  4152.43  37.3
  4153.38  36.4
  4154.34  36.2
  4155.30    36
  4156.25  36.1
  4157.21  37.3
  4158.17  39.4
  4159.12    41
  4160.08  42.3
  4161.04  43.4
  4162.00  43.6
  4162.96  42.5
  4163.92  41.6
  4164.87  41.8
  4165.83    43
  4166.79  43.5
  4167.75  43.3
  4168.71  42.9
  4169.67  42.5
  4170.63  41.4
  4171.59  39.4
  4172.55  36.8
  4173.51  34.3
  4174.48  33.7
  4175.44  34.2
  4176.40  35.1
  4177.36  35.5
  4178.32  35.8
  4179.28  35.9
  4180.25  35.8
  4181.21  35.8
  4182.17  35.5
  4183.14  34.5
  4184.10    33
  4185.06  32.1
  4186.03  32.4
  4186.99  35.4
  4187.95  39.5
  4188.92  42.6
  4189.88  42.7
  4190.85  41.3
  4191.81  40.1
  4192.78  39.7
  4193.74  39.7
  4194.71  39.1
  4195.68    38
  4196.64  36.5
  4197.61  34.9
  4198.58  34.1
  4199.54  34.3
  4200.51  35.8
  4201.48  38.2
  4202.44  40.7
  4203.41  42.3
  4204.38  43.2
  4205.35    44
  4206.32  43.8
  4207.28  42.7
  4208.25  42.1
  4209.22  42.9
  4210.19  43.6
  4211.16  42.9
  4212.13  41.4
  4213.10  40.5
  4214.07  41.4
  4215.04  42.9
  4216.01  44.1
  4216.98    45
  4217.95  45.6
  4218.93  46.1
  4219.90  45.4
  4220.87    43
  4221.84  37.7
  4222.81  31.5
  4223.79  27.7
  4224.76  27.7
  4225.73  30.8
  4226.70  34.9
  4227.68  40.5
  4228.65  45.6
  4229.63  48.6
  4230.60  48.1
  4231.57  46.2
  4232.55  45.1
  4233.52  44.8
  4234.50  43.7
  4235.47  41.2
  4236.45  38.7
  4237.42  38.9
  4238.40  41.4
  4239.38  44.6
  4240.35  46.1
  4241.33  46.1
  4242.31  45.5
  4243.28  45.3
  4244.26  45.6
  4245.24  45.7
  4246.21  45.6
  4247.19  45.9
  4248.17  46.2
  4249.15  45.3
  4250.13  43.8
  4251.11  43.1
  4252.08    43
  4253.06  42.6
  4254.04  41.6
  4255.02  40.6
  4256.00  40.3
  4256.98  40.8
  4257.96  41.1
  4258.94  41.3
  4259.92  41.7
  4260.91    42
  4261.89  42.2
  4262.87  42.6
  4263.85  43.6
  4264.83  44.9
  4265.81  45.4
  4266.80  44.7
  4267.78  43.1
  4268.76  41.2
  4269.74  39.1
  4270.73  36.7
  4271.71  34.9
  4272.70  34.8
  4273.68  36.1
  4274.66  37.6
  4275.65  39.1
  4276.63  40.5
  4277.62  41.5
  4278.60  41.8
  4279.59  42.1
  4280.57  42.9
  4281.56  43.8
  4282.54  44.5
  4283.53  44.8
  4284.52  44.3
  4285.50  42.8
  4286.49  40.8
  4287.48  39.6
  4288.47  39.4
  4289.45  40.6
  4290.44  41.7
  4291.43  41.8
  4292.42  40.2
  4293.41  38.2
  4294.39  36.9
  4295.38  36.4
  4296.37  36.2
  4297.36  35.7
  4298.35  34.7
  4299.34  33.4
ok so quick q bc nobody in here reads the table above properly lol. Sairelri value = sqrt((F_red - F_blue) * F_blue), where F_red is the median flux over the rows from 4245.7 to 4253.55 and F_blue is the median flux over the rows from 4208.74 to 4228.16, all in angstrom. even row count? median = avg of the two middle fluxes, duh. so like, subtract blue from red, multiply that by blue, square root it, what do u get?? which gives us 10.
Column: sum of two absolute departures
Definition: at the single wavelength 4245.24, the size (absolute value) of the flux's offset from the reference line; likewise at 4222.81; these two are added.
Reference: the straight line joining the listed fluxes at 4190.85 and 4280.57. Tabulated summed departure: 14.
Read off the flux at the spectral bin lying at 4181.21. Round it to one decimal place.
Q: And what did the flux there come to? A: 35.8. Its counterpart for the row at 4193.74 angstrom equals 39.7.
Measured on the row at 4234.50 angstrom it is 43.7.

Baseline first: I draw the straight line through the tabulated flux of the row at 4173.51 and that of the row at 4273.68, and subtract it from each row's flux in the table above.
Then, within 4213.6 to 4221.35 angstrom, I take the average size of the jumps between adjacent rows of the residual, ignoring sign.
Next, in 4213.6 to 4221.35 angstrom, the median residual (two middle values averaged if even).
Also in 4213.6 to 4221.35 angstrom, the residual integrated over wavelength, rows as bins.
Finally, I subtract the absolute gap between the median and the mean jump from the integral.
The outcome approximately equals 62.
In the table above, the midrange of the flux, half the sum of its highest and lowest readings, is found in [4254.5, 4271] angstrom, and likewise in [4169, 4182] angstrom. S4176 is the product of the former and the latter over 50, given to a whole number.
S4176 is 31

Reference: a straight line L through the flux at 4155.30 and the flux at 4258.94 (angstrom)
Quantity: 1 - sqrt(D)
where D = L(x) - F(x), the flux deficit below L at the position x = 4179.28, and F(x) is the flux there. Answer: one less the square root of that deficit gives -0.2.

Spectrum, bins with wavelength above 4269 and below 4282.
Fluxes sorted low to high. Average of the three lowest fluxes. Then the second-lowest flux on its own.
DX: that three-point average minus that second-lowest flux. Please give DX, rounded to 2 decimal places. 0.37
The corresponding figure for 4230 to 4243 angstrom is 0.70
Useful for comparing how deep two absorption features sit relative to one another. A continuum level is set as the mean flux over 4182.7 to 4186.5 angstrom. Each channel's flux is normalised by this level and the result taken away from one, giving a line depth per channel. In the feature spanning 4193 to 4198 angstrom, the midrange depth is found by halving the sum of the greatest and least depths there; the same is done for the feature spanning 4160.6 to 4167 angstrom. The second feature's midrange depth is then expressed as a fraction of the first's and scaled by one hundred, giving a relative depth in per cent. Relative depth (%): 223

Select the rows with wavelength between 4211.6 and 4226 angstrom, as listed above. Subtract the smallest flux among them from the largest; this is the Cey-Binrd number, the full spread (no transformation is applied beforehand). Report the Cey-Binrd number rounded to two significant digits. 18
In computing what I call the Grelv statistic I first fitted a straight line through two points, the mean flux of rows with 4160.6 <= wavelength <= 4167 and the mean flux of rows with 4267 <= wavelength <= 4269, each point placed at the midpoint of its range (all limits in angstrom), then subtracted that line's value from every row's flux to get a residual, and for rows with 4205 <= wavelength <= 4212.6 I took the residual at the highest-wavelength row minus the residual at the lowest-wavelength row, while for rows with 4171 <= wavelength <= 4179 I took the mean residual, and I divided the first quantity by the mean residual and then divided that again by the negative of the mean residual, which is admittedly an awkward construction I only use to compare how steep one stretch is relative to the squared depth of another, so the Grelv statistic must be 0.05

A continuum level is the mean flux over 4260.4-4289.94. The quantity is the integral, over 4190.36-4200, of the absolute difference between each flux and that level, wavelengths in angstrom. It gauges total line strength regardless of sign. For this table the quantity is 34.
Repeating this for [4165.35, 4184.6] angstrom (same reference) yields 88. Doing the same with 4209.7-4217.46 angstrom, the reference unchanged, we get 13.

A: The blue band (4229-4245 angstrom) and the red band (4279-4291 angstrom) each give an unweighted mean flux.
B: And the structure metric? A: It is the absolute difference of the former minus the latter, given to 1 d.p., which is 2.1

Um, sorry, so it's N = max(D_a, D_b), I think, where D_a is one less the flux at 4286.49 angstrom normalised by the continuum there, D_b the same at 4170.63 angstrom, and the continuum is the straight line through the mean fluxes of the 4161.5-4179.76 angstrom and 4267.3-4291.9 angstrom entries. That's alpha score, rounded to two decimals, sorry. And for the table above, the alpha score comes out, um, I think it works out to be 0.00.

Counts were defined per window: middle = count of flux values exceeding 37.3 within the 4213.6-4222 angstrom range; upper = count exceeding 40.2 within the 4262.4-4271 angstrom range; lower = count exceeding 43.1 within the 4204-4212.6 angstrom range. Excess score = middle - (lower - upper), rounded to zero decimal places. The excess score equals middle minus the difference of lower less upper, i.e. 12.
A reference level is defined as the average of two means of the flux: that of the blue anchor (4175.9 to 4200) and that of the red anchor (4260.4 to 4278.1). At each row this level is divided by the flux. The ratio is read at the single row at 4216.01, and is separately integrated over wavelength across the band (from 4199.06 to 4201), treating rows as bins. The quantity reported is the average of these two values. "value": 1.51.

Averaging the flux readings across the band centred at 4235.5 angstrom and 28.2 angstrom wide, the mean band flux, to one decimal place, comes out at 41.9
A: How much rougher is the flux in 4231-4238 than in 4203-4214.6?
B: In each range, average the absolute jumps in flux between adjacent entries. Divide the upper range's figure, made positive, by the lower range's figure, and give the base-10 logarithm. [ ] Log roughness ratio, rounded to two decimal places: 0.19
